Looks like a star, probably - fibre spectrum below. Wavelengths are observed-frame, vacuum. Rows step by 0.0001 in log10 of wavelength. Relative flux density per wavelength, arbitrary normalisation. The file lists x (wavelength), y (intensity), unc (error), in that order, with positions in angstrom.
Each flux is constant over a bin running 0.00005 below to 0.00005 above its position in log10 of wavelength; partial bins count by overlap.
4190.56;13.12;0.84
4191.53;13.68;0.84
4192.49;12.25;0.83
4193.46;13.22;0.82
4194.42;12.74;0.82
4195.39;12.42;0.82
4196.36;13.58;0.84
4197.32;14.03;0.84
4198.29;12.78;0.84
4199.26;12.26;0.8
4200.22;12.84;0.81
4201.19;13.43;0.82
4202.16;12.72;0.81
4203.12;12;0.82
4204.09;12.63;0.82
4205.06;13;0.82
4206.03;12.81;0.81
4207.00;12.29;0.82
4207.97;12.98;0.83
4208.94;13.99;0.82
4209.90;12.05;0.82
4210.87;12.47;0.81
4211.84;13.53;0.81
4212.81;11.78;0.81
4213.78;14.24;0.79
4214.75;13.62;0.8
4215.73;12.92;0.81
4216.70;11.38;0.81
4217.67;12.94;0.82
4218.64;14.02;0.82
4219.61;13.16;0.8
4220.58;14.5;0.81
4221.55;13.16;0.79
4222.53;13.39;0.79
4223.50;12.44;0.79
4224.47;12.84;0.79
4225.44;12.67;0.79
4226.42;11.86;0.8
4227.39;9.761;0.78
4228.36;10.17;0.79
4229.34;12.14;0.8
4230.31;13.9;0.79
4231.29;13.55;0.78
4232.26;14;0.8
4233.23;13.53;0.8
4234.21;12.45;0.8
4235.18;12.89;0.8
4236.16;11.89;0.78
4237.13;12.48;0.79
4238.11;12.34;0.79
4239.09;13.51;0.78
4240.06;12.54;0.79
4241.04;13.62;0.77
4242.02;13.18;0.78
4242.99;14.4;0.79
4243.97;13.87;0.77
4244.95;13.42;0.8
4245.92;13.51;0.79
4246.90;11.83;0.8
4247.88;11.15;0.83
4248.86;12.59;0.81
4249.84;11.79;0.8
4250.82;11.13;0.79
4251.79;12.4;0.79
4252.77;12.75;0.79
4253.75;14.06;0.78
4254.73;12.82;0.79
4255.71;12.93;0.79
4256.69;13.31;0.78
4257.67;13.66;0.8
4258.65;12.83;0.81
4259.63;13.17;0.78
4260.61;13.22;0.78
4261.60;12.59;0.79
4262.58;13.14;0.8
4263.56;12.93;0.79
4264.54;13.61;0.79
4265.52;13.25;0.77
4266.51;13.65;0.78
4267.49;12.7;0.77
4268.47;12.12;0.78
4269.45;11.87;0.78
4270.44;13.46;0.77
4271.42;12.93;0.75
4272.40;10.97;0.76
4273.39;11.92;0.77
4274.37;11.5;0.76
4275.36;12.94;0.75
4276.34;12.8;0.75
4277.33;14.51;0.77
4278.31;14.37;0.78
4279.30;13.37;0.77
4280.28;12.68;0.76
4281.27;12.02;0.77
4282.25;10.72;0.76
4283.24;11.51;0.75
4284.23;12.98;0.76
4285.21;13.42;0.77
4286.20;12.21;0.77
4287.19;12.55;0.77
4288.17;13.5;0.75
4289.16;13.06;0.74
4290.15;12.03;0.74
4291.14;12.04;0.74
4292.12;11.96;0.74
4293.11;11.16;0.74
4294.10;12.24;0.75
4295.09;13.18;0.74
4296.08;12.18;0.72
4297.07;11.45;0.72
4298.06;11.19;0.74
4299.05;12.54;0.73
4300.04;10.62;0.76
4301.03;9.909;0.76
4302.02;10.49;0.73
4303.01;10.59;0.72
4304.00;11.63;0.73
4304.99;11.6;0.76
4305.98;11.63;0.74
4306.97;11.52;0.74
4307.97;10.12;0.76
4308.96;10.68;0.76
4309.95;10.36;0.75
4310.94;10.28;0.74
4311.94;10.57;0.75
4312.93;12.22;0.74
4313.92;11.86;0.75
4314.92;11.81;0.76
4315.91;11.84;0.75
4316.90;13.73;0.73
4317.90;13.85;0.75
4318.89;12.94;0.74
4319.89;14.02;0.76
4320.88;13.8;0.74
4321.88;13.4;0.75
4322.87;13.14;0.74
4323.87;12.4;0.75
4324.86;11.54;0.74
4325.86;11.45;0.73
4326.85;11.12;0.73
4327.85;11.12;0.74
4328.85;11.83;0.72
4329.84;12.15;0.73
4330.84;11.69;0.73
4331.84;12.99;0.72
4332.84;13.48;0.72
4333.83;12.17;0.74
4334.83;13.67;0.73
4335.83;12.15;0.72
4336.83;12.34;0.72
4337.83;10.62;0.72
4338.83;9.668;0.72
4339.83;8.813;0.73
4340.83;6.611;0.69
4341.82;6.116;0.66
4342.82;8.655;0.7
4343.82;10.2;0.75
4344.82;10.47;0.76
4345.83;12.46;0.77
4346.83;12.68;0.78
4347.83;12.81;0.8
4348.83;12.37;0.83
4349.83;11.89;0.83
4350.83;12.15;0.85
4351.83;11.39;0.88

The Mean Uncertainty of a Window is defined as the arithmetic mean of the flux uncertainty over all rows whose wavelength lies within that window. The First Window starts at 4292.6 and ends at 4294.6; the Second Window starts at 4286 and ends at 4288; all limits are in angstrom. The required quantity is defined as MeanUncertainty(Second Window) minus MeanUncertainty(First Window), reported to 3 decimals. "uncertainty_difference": 0.025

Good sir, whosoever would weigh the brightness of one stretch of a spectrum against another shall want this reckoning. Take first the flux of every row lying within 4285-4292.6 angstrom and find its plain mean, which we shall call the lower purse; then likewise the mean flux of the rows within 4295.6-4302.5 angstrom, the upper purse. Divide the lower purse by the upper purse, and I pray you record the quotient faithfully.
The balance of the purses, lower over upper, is 1.12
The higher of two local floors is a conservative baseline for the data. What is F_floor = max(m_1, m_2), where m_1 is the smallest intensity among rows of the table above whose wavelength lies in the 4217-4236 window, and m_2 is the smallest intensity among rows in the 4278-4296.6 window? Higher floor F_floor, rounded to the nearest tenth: 10.7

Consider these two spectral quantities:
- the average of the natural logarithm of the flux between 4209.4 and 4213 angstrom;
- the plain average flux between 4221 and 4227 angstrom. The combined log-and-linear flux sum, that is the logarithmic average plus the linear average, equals 15.2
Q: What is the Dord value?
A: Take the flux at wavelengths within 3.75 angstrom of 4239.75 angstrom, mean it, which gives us 13.0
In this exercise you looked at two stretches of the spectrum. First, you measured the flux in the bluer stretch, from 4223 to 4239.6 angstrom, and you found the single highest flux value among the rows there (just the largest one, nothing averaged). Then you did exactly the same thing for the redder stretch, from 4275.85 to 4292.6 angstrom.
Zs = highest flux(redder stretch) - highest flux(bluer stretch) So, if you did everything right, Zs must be 0.51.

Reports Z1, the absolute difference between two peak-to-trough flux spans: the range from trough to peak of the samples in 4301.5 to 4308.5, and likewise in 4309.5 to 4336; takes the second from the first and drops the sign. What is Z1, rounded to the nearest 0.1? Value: 2.2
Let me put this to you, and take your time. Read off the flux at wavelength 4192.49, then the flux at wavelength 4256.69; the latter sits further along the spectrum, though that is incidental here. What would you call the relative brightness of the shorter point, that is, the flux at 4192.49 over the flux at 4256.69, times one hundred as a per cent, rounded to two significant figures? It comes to 92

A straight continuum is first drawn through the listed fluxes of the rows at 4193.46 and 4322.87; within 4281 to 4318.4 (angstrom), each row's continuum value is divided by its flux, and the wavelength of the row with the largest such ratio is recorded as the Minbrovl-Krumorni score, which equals 4301.03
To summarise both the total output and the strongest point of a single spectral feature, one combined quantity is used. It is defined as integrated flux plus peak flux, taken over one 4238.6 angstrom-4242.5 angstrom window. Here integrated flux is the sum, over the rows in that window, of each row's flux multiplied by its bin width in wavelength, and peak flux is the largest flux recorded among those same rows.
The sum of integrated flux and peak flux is 65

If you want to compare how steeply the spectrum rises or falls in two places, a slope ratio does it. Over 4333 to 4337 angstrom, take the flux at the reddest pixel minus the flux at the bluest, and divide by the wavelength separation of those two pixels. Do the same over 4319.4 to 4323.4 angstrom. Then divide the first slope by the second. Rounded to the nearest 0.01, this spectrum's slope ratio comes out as -0.19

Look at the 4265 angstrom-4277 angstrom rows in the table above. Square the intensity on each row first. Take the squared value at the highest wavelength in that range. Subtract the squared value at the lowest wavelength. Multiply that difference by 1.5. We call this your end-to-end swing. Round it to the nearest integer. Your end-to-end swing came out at -18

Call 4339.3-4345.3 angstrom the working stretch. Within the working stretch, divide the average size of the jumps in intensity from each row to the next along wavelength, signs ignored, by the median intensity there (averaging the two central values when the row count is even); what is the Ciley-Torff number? 0.161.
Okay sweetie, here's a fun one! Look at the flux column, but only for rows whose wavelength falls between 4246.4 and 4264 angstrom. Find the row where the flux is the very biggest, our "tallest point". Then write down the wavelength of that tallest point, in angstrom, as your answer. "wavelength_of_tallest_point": 4253.75 angstrom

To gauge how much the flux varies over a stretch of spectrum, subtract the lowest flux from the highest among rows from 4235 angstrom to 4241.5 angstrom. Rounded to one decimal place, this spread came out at 1.7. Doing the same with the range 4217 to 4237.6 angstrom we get 4.7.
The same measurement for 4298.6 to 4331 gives 4.1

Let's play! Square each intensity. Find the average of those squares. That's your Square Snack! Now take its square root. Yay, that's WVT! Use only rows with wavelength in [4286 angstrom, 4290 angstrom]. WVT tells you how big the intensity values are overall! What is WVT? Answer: 12.8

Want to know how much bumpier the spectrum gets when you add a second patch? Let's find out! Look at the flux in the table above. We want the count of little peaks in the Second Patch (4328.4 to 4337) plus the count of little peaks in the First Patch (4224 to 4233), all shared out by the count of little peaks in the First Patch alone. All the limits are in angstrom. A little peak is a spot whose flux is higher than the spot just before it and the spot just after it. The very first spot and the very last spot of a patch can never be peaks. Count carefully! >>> 4.00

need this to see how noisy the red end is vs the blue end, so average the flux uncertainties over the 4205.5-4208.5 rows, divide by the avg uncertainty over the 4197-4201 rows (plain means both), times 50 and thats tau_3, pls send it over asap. 49.8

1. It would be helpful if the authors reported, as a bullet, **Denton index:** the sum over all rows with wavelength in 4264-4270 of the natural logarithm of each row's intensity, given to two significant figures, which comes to 15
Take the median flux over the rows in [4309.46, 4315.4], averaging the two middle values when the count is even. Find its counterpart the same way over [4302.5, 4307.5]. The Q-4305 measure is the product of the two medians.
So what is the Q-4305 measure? 130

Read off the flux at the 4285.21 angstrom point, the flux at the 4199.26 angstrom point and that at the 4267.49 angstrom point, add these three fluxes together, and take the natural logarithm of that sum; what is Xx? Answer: 3.65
